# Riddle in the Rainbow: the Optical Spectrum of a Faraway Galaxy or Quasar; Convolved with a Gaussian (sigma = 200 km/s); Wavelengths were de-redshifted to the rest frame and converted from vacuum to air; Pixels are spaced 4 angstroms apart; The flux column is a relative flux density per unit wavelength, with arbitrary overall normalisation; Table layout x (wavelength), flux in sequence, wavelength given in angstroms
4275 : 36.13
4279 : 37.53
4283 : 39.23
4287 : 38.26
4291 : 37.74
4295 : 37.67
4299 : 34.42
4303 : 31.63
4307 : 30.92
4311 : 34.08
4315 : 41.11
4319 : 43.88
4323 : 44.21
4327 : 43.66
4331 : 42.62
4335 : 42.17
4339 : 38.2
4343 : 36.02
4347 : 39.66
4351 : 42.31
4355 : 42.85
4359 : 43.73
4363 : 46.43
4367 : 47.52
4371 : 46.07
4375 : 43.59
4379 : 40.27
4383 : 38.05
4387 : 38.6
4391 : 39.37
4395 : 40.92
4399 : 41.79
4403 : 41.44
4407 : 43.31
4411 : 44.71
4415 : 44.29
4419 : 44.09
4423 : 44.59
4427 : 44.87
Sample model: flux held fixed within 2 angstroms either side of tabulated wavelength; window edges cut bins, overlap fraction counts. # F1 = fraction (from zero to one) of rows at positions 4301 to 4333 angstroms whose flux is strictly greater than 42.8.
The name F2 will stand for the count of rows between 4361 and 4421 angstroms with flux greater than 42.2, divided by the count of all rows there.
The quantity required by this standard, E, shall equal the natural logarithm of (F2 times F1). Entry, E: -1.61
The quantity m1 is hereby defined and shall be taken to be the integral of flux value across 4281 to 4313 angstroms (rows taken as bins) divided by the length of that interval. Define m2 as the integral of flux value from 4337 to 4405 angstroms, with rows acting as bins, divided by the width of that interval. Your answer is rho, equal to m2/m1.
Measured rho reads 1.17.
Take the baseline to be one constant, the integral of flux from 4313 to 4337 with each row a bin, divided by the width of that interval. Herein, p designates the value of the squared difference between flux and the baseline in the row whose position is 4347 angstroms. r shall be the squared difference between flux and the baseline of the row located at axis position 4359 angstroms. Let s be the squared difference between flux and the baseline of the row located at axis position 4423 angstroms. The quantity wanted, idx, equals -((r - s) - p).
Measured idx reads 13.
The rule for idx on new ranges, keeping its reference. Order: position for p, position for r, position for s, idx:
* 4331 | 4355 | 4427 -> 4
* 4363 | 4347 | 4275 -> 48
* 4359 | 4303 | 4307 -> 17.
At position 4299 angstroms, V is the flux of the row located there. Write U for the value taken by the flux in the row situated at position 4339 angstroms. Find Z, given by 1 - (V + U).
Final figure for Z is -72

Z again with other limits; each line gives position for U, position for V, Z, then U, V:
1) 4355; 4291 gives -80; 42.85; 37.74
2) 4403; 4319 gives -84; 41.44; 43.88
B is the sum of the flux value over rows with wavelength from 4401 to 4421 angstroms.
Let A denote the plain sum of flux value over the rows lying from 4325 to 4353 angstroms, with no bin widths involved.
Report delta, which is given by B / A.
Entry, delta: 0.77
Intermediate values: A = 285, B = 218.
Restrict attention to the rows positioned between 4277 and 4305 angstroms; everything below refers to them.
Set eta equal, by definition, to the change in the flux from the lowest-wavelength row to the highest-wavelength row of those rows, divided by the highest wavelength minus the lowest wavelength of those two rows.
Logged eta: -0.25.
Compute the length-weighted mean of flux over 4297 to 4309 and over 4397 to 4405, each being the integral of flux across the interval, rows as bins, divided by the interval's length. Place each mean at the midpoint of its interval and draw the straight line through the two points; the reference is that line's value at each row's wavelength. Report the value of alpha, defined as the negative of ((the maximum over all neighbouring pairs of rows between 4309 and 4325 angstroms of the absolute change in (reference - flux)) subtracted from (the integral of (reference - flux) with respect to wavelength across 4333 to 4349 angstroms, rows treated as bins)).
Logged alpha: 56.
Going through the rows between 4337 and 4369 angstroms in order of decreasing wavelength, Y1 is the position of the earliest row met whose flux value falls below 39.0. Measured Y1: 4343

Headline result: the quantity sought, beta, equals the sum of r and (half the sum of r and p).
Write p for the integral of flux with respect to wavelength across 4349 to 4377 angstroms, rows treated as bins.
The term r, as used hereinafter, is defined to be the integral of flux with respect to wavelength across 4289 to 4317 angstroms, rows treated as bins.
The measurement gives 2110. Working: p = 1250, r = 990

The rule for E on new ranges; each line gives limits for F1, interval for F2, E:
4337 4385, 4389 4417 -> -1.54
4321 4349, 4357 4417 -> -1.88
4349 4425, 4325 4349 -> -1.65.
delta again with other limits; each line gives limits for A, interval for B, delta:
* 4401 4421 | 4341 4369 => 1.37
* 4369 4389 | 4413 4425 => 0.64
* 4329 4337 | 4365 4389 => 3.00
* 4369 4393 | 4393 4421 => 1.22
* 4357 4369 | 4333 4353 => 1.44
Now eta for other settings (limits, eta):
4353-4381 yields -0.11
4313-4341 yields -0.12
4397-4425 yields 0.12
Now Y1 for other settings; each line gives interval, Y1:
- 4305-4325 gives 4311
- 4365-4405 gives 4387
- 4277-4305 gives 4303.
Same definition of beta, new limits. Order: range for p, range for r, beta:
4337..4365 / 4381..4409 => 2279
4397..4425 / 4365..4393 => 2369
